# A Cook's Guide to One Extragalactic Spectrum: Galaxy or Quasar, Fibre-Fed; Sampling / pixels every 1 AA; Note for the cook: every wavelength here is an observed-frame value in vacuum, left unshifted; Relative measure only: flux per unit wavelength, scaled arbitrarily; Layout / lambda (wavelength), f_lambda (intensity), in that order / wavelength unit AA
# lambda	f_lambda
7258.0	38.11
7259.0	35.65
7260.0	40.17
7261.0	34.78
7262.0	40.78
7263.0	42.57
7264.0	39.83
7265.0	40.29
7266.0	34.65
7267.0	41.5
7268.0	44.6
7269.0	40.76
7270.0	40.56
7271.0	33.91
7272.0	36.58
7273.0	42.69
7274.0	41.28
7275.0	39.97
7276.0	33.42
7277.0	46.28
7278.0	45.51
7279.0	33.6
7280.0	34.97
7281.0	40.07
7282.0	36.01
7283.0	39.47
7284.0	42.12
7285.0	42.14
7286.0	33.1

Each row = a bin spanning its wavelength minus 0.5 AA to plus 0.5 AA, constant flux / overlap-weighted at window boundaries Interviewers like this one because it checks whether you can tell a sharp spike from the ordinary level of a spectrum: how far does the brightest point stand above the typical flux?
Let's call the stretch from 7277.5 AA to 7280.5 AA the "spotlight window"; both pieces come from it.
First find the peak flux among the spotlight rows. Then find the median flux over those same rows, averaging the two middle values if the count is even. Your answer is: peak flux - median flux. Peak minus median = 11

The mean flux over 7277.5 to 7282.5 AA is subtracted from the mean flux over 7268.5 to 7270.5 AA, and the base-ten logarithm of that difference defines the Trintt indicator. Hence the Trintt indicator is 0.4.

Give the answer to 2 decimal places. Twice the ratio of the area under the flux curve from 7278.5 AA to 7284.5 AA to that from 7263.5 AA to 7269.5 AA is 1.87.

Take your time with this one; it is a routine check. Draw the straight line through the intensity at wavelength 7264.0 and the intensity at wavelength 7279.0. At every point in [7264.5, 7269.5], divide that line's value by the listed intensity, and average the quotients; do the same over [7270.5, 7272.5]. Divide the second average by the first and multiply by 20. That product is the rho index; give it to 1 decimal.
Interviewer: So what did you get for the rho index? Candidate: 21.7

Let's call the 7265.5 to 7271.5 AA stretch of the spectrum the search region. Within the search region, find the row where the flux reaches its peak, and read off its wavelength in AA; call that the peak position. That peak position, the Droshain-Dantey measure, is 7268.0 AA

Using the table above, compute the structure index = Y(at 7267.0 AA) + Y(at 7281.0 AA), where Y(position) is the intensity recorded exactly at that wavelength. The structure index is 81.6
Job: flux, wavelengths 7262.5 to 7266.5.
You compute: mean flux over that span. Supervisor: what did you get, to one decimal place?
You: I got 39.3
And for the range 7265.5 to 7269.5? 40.4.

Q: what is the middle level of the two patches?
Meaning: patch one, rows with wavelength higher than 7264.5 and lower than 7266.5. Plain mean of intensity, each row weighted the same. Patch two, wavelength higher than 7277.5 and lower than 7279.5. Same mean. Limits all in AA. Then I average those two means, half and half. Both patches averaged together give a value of 38.5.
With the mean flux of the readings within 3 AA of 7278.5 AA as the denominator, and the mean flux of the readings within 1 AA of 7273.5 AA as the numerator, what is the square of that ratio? 1.16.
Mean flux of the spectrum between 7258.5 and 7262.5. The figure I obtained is 37.8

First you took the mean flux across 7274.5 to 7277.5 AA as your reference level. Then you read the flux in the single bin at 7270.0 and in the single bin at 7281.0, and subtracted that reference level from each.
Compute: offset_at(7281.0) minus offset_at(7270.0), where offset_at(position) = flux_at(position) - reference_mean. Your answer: -0.5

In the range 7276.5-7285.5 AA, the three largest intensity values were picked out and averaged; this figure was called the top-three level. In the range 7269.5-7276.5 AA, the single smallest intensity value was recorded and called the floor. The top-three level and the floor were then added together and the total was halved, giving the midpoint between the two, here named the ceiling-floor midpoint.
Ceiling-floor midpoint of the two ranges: 39.03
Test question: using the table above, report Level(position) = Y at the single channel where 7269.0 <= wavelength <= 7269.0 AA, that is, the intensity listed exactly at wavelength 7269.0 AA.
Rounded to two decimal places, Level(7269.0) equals 40.76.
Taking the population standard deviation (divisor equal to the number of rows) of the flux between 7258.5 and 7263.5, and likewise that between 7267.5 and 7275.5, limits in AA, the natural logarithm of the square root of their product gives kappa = 1.13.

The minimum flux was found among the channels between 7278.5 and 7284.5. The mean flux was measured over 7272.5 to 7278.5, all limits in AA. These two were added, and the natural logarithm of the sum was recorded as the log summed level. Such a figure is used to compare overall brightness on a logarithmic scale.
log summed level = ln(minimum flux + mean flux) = 4.32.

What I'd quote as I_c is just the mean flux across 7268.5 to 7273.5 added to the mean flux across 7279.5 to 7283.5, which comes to 77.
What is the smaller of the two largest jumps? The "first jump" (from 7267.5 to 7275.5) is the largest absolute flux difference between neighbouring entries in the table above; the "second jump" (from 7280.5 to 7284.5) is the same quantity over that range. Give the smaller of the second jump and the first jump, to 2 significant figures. 4.1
